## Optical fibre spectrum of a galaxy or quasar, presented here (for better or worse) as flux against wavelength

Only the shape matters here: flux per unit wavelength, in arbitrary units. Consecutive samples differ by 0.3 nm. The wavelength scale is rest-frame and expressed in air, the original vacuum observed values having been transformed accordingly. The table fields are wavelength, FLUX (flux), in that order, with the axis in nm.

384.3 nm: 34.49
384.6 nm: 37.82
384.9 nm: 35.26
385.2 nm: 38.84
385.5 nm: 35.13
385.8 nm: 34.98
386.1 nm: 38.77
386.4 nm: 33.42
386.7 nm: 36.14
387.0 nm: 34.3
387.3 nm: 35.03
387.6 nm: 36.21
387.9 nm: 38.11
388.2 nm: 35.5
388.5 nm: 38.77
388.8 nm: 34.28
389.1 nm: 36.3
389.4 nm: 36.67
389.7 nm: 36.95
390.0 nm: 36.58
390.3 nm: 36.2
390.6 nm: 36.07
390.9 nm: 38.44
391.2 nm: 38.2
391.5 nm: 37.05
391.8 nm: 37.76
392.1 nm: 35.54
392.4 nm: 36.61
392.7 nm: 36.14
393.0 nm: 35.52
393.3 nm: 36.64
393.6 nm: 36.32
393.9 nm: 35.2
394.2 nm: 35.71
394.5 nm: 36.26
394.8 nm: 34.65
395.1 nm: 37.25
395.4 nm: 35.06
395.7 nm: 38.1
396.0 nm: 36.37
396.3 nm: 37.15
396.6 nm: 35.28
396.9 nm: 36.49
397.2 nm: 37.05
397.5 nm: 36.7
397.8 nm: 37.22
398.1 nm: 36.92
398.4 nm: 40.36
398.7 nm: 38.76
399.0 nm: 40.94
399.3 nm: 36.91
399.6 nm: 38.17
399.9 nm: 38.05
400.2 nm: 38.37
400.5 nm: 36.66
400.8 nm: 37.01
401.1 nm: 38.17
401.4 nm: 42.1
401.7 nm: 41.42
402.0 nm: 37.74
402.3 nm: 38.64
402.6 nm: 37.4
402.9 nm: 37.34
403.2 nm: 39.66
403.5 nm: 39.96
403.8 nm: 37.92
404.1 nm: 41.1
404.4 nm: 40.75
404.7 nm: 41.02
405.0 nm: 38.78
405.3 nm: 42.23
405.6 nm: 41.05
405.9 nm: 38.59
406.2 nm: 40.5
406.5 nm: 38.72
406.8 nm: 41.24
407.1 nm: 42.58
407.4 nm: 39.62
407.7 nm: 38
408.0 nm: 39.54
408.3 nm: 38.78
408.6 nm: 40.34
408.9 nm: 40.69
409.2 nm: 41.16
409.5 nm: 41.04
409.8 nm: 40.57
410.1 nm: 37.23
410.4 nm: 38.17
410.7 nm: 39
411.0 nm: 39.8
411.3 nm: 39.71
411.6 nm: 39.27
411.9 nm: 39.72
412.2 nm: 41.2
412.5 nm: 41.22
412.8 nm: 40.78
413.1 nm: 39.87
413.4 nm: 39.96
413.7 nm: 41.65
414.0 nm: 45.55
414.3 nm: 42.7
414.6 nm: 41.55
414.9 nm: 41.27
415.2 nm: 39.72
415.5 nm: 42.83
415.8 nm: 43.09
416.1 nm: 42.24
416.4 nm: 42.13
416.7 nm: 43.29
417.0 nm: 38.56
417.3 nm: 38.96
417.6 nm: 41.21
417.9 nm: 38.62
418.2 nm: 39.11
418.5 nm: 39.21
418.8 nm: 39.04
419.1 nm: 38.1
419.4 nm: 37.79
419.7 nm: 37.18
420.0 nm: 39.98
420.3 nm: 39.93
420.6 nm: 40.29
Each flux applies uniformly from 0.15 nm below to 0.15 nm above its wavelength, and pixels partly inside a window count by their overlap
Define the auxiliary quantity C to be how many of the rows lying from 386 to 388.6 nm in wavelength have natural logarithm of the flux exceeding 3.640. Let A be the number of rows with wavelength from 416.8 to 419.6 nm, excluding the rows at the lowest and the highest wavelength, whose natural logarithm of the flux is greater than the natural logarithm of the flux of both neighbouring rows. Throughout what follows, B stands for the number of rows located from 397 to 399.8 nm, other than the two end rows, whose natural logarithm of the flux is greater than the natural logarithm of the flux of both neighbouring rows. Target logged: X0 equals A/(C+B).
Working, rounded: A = 2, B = 3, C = 3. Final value 0.33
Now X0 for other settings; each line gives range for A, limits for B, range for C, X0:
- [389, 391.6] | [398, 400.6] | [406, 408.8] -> 0.17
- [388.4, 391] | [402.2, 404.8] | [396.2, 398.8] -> 0.25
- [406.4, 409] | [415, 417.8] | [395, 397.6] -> 0.67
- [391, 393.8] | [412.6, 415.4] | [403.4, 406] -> 0.33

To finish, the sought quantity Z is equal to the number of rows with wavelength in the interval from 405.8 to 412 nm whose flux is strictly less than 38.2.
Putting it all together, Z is 3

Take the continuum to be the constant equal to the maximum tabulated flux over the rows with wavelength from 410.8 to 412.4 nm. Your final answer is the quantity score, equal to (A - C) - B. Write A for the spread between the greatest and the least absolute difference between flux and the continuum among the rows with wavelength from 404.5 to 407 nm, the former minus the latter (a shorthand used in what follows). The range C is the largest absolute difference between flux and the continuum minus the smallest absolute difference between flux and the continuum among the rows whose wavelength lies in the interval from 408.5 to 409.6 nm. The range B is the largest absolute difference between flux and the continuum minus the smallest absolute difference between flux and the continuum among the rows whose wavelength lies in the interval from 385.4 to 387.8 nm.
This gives -3.6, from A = 2.6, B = 5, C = 0.8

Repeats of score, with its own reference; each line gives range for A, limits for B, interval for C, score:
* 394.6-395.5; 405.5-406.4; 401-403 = -3.5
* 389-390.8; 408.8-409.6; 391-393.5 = -2.3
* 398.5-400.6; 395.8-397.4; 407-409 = -0.3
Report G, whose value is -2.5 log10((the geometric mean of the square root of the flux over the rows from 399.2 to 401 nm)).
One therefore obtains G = -1.97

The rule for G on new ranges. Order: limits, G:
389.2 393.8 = -1.96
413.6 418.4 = -2.02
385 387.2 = -1.94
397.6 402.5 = -1.98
